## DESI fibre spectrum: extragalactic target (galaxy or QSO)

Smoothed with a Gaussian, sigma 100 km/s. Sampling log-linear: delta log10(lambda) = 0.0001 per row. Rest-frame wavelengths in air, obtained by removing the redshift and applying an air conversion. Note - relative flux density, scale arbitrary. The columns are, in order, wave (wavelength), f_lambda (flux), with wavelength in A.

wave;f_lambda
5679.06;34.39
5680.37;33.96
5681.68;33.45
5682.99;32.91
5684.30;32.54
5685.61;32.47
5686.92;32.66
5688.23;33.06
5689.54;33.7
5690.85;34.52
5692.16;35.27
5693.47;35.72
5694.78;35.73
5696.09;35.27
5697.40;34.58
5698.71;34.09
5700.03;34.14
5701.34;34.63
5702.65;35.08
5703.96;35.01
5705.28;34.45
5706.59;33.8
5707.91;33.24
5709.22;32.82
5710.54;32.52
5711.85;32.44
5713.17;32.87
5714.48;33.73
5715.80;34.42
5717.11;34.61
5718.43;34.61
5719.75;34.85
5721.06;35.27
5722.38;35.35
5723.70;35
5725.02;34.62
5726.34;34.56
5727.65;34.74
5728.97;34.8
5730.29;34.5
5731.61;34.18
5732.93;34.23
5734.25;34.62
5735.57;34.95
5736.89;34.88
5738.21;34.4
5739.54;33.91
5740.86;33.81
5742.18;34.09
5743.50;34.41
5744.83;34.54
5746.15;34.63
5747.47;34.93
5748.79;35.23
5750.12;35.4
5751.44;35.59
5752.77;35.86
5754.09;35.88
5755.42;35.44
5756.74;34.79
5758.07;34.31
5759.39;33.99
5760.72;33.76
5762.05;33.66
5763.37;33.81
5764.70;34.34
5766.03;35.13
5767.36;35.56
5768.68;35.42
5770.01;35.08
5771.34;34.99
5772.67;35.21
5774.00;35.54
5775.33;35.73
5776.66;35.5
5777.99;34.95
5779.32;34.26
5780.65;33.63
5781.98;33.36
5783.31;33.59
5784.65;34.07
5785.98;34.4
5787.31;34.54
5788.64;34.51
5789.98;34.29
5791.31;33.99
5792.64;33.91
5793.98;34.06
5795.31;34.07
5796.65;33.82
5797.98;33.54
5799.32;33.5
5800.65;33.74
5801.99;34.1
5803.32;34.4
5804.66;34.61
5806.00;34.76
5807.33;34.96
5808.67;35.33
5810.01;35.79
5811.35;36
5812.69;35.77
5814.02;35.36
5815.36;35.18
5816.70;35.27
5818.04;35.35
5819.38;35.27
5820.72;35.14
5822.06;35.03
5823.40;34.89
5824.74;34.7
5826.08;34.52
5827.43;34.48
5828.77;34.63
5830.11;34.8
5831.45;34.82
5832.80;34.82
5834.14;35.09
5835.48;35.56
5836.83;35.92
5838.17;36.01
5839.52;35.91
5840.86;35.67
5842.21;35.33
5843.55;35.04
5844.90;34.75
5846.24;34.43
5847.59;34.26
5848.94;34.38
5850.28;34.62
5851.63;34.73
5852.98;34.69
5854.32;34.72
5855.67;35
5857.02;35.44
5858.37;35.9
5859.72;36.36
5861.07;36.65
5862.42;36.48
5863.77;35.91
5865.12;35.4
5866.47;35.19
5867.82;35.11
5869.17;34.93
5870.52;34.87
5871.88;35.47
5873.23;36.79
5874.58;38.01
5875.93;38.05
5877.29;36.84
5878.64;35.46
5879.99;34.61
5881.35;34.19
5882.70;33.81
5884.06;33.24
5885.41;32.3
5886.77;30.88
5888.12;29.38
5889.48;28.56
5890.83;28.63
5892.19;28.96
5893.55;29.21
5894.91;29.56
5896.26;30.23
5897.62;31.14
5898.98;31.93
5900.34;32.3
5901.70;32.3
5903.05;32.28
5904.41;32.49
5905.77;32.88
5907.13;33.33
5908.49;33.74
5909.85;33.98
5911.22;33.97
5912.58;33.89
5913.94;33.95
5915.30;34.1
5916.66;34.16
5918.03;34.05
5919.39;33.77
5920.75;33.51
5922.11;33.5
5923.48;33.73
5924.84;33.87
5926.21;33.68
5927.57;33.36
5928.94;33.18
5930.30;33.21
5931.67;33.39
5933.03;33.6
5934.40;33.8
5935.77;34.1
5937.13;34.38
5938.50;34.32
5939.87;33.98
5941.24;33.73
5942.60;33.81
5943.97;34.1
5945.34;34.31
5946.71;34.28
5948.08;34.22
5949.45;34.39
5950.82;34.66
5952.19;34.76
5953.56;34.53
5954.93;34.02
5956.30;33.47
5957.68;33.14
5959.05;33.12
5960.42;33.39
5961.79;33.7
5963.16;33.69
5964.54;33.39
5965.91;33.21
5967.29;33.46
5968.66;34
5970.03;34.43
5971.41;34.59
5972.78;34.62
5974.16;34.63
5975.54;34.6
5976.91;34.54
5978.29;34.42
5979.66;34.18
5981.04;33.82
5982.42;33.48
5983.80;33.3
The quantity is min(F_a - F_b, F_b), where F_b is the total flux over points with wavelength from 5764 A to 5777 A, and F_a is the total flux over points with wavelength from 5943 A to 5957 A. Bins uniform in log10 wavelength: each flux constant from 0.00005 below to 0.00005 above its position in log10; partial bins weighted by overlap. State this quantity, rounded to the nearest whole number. -10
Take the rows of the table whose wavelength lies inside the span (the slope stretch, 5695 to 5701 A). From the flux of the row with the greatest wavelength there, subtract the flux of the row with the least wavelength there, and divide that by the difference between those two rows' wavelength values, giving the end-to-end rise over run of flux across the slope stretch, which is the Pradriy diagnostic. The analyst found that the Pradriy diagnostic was -0.3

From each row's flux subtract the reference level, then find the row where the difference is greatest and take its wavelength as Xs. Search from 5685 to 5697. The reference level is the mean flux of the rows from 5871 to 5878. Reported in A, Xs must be 5694.78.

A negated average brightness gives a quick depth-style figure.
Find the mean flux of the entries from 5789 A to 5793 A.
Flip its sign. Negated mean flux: -34.1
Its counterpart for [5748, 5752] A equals -35.4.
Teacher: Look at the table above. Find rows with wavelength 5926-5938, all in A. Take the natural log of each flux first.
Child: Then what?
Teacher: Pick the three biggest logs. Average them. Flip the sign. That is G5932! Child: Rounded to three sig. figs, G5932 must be -3.53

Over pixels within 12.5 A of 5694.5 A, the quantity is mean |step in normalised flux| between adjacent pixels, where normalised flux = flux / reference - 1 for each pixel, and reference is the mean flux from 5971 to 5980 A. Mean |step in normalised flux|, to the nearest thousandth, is 0.012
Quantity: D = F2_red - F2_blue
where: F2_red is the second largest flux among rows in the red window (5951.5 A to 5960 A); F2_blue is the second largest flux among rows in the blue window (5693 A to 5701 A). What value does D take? -1.2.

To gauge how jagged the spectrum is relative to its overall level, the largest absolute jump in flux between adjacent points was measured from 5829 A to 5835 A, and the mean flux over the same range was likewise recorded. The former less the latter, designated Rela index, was -34.6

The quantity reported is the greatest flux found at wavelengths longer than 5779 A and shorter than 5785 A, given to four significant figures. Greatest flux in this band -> 34.26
